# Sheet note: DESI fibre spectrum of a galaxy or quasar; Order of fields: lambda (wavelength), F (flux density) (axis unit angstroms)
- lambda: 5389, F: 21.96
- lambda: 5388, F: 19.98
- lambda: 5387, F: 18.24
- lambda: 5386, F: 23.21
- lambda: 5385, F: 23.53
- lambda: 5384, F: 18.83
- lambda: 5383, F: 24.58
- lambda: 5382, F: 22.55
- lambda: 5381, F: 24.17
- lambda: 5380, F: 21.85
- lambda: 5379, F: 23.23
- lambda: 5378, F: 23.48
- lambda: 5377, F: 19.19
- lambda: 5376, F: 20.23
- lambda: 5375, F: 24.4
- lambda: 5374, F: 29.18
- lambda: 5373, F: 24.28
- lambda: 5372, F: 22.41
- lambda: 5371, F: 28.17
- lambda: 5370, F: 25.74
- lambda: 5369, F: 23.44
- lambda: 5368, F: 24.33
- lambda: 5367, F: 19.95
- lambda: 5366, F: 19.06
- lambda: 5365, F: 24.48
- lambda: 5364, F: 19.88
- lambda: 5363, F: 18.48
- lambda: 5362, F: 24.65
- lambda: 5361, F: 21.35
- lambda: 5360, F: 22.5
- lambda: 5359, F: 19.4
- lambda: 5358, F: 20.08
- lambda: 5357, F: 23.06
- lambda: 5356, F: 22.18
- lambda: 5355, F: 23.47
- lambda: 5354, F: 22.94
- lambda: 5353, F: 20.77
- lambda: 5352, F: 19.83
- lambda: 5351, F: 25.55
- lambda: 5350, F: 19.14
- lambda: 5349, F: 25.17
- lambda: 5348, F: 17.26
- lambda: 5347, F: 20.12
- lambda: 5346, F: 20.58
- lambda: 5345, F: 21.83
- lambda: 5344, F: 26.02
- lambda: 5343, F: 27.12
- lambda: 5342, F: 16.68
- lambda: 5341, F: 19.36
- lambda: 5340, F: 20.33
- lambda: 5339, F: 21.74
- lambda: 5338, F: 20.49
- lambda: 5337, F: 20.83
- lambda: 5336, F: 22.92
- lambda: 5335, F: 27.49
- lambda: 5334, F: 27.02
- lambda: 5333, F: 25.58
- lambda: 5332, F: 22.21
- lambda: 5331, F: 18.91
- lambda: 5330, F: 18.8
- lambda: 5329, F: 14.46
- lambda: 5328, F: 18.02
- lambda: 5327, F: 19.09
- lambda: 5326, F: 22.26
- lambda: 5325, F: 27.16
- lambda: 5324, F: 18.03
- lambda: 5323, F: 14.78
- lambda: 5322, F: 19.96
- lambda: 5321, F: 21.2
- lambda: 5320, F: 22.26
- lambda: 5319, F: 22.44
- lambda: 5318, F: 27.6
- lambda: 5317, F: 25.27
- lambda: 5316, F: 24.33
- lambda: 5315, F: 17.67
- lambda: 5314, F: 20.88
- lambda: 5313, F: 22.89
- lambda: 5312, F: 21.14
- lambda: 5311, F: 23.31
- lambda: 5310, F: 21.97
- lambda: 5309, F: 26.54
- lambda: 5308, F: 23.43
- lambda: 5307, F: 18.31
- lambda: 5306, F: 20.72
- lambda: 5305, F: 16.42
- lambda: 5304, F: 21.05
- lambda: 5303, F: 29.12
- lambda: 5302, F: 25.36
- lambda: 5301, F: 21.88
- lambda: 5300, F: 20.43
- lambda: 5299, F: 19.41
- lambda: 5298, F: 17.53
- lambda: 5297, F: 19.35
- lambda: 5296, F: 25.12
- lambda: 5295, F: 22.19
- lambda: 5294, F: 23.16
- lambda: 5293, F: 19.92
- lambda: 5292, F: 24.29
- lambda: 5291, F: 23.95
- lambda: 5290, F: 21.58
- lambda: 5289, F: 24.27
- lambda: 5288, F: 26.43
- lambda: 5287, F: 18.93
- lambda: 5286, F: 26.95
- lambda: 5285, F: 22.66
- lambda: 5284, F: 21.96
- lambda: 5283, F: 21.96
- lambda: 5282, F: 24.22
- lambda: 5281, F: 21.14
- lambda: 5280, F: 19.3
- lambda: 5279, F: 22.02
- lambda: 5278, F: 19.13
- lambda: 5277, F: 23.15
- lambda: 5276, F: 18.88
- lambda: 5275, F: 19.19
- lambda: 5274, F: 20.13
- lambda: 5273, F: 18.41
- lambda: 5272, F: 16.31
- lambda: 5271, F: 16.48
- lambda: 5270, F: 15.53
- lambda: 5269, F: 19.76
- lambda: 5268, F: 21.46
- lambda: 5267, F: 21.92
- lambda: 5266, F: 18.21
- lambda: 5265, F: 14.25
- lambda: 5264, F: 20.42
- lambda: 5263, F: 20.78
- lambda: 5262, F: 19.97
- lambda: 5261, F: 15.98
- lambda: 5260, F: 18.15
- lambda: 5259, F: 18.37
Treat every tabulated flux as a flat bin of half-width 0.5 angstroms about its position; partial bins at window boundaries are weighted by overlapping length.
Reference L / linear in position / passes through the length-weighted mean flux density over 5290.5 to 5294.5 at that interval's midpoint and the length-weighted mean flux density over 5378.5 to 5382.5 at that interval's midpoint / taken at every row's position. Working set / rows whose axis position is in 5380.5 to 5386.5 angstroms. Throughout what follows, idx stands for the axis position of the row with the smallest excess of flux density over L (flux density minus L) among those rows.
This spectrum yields 5384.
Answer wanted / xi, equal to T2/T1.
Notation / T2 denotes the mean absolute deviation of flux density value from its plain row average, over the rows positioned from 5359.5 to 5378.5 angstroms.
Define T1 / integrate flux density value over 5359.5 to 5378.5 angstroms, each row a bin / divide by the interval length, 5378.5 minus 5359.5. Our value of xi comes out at 0.106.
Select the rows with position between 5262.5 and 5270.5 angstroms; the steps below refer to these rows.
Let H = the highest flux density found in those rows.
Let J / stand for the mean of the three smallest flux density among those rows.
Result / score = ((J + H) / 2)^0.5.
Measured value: 4.35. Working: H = 21.92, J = 16.0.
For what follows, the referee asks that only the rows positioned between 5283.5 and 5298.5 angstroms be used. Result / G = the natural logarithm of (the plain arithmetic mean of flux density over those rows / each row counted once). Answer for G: 3.12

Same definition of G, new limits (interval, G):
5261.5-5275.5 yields 2.93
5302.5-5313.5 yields 3.10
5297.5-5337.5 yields 3.08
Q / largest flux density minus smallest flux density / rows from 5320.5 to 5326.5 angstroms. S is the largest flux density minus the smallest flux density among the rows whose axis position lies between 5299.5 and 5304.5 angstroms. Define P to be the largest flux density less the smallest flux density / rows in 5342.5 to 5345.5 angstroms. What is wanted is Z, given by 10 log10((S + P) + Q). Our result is 14.2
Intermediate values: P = 5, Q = 12.4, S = 8.7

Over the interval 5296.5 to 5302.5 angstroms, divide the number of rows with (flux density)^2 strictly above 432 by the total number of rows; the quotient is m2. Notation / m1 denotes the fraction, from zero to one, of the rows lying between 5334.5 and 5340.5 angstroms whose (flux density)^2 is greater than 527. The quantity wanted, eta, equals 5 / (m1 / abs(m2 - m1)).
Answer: 5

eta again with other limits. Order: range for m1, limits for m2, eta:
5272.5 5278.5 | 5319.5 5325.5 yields 10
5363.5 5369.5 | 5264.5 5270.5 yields 2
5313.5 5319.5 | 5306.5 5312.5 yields 3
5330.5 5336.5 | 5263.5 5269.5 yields 2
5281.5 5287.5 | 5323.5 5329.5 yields 0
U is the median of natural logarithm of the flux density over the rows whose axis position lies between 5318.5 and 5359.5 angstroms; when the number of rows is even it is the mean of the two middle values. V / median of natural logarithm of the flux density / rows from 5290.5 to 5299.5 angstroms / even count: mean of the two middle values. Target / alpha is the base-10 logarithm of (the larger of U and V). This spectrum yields 0.491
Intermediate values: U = 3.04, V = 3.10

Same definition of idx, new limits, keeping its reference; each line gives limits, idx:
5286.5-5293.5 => 5287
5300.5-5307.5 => 5305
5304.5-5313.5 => 5305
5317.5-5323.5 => 5323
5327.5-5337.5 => 5329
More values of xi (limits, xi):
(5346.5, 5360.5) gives 0.094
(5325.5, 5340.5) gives 0.124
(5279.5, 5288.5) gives 0.096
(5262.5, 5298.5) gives 0.114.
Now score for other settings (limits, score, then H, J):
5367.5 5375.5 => 5.13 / 29.18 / 23.4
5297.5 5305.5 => 4.84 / 29.12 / 17.8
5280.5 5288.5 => 4.88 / 26.95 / 20.7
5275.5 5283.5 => 4.65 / 24.22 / 19.1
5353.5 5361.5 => 4.68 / 23.47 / 20.3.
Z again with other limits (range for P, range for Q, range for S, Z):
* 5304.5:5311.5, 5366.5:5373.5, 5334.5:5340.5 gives 14.1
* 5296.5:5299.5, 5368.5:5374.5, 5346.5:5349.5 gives 12.2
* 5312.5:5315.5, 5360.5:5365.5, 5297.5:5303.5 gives 13.6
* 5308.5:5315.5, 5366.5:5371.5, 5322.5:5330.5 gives 14.7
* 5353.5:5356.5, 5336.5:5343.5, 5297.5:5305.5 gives 13.9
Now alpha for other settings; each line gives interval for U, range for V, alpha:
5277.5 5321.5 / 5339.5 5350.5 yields 0.490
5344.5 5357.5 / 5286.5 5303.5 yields 0.491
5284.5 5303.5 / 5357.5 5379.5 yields 0.495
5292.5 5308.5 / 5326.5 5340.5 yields 0.483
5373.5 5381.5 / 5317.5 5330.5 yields 0.498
